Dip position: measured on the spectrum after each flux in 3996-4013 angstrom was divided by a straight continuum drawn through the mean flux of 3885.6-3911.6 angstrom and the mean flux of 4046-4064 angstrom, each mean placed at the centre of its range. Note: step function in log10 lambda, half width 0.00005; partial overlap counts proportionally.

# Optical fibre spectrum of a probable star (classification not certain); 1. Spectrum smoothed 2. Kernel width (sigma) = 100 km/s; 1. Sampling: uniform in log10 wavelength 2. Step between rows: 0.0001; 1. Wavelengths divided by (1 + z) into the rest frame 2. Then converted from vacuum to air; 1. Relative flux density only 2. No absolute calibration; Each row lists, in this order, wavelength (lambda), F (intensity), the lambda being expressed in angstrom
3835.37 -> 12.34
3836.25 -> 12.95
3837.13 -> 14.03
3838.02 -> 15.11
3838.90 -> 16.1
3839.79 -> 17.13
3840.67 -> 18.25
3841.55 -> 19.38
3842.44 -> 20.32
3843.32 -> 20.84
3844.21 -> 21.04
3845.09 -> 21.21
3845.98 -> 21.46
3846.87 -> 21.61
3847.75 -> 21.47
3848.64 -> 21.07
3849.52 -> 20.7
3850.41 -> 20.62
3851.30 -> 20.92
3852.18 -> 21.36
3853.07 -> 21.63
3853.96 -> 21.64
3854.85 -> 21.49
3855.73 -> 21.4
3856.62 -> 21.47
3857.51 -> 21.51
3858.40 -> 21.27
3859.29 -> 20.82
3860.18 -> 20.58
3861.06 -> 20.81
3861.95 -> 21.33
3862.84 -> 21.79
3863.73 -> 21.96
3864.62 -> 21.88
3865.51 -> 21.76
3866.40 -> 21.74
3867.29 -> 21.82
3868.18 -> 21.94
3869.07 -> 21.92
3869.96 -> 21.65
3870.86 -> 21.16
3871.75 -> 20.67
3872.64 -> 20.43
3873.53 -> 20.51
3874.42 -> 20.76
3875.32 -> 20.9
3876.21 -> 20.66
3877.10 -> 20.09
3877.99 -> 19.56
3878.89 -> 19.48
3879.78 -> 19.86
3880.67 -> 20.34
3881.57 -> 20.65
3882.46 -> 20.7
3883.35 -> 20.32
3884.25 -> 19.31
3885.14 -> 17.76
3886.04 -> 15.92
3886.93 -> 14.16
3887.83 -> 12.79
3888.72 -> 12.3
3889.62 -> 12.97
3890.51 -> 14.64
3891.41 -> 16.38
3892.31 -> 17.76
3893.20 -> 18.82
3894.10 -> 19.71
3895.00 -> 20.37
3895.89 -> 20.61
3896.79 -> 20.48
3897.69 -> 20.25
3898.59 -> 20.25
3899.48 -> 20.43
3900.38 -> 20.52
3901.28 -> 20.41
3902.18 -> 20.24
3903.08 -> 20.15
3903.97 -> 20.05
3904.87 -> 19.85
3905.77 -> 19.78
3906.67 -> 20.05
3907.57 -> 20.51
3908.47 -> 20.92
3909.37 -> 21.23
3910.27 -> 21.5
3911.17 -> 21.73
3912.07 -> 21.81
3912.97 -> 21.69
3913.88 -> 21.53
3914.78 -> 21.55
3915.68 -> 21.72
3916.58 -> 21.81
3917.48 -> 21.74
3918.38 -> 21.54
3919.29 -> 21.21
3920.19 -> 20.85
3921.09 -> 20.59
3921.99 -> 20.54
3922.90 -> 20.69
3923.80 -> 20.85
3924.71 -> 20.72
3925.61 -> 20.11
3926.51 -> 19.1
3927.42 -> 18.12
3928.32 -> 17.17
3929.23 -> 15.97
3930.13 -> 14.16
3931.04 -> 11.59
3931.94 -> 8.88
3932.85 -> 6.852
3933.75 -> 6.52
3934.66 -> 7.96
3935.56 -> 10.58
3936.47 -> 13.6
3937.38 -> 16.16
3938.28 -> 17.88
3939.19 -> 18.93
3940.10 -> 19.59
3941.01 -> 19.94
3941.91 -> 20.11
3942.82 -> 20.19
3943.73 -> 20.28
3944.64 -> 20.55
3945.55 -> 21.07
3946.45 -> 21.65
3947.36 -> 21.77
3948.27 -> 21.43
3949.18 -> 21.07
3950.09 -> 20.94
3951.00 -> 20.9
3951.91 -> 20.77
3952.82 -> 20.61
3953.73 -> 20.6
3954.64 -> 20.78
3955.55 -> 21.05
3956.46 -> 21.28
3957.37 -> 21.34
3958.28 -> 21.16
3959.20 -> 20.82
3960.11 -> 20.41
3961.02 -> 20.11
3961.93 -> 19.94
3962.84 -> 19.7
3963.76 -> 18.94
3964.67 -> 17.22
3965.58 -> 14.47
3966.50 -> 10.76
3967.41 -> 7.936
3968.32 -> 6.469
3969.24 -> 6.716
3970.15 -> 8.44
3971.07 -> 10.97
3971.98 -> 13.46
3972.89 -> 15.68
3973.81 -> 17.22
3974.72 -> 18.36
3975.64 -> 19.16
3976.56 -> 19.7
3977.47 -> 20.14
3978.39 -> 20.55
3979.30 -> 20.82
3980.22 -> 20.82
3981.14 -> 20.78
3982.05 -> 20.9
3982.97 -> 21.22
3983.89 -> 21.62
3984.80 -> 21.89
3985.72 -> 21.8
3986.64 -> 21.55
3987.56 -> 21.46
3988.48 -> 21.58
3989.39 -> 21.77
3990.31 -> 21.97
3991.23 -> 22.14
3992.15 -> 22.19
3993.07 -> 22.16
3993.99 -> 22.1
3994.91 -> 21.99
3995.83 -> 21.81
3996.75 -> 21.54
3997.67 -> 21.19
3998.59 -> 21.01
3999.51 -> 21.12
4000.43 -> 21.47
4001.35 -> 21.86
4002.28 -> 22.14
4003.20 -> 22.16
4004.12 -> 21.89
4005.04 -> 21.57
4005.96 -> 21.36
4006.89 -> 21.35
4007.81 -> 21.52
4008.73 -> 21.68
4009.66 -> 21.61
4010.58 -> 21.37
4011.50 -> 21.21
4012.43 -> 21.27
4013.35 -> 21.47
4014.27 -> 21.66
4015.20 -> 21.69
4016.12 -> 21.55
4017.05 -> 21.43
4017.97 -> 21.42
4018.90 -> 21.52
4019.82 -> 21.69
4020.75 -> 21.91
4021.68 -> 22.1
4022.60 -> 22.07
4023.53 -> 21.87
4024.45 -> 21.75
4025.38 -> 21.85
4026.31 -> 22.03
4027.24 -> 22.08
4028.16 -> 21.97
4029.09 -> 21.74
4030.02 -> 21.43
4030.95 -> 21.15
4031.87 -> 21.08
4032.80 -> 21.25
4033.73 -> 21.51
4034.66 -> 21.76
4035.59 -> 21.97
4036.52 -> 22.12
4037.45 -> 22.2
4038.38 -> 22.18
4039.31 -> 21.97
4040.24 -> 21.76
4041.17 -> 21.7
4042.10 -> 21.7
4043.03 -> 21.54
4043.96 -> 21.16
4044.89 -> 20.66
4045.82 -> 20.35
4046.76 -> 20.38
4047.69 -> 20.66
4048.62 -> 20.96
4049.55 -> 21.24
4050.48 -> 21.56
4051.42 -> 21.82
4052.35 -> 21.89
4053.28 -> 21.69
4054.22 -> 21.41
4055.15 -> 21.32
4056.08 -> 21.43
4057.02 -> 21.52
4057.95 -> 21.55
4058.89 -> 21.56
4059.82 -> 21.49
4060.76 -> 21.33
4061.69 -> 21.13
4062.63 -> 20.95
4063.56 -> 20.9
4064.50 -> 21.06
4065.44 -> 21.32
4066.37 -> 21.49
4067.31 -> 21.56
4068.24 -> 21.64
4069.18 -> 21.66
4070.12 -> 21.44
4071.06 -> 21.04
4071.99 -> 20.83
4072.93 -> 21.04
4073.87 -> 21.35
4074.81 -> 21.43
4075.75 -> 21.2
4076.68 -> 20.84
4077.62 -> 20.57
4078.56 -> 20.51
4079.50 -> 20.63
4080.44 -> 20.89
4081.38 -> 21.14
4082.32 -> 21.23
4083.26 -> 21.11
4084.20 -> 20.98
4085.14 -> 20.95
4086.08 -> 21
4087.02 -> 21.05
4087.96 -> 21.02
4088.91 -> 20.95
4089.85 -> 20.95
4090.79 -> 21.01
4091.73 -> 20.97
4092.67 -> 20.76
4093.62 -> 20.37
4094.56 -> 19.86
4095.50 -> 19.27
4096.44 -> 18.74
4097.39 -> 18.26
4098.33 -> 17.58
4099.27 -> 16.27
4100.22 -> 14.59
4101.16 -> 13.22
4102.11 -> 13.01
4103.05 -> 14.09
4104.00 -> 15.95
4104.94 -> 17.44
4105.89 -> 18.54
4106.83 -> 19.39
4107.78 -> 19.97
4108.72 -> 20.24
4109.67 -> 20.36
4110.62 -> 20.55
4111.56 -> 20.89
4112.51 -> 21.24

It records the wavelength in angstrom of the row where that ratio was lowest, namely 4011.50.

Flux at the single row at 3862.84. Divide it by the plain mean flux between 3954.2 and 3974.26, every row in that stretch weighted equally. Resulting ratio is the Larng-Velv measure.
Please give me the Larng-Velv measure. 1.35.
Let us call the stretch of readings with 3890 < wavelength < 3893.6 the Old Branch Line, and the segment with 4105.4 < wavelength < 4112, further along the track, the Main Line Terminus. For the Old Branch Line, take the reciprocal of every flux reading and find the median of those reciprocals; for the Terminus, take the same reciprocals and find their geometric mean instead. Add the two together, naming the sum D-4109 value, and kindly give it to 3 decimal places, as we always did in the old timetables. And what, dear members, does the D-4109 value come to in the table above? 0.109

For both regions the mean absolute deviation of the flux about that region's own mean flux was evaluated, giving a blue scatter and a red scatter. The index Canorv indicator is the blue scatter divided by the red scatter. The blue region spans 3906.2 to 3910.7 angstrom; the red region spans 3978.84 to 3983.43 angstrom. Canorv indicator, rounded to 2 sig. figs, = 3.6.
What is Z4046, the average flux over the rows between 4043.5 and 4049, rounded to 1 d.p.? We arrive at 20.7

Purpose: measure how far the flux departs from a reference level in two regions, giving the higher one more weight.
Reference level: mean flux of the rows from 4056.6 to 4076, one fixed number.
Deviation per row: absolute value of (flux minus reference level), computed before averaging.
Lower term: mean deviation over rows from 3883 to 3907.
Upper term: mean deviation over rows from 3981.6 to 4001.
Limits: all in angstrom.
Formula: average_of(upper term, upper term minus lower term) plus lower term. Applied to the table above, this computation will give 1.9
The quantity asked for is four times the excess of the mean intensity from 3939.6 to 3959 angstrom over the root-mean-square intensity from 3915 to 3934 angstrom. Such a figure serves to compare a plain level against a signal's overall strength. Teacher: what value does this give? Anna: 9.9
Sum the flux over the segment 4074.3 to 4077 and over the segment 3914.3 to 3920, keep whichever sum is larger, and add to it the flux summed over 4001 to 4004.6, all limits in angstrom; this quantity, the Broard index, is 218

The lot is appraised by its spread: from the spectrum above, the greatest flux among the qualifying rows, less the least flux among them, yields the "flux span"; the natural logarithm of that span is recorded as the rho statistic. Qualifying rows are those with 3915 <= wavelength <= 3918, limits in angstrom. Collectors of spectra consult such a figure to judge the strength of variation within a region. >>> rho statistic -2.4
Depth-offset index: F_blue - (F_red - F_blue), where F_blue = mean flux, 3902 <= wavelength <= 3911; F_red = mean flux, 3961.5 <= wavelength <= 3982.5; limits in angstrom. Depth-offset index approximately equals 25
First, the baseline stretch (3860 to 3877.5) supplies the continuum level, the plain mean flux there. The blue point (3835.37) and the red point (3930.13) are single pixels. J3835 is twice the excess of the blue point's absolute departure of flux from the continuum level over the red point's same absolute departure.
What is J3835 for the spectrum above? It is 3.6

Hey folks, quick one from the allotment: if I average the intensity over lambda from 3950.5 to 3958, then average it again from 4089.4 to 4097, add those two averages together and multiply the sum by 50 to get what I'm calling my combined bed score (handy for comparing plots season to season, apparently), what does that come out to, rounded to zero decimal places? 2058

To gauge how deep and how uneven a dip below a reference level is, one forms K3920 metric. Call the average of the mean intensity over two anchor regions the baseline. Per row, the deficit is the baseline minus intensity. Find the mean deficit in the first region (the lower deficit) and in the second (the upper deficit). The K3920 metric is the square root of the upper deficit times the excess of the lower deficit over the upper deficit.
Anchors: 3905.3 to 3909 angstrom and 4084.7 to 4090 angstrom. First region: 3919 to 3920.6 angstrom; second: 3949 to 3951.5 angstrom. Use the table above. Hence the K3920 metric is 0.14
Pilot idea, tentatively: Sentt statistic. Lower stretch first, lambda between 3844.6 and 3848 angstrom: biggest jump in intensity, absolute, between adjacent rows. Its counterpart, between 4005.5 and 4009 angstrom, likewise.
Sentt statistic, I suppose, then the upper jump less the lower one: -0.1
